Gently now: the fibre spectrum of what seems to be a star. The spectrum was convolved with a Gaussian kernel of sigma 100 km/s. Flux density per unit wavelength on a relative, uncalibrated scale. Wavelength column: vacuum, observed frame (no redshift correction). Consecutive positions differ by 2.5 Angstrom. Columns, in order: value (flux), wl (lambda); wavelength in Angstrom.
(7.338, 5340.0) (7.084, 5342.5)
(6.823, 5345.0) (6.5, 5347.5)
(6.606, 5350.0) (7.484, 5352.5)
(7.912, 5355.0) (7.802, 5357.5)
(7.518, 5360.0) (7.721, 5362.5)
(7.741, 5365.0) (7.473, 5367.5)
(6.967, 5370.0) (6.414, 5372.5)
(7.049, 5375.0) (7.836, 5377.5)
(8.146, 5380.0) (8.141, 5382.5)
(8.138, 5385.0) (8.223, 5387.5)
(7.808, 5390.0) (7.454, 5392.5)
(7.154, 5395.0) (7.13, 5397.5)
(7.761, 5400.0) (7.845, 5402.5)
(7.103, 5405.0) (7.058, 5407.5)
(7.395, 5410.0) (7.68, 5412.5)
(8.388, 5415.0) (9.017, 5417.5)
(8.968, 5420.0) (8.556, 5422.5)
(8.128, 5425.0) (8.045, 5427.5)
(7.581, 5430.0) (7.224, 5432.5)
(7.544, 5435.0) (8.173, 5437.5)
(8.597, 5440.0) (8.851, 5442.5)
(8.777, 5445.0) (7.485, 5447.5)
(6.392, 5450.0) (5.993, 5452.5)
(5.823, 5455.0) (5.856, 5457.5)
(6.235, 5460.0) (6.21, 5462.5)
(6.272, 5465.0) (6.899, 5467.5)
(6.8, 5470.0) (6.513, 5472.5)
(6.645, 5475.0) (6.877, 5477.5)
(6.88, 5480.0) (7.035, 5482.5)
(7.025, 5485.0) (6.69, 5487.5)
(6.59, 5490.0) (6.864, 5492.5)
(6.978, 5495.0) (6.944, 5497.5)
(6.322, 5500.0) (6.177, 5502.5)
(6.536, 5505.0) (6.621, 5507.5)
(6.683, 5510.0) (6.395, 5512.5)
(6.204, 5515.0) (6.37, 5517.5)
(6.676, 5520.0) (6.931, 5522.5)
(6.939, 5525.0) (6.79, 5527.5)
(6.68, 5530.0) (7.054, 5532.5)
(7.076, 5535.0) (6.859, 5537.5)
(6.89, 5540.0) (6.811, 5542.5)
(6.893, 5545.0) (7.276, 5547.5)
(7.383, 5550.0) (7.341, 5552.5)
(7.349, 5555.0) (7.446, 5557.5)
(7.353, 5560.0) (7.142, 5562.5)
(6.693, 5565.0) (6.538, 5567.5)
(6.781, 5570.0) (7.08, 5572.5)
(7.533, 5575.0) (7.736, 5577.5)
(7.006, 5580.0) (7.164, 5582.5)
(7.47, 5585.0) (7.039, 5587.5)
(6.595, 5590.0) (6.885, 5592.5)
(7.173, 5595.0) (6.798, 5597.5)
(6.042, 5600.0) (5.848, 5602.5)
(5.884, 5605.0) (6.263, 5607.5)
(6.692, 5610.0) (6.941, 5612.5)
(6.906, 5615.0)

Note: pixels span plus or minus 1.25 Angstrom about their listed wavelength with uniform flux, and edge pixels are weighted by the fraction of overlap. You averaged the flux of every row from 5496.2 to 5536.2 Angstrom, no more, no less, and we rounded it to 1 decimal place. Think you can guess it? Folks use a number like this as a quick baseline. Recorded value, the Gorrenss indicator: 6.6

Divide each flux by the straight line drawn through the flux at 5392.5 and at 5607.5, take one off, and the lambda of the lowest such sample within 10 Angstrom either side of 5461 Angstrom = 5455.0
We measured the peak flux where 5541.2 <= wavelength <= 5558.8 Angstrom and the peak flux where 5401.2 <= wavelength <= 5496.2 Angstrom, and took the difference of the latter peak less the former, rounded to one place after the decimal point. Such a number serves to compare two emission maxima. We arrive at 1.6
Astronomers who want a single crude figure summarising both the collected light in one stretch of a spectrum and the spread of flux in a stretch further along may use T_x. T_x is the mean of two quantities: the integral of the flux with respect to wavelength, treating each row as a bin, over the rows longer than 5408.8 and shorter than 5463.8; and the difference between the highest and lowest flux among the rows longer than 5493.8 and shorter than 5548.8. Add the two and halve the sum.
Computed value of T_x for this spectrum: 209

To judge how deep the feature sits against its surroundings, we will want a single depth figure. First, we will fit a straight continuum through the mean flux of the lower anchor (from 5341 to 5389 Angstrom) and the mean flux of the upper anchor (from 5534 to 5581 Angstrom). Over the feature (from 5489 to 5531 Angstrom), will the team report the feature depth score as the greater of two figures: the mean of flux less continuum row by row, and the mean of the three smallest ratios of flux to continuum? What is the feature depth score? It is 0.87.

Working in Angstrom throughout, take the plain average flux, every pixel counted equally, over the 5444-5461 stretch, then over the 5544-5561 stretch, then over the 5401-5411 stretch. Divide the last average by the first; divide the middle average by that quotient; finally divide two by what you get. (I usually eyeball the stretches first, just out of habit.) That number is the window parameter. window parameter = 0.30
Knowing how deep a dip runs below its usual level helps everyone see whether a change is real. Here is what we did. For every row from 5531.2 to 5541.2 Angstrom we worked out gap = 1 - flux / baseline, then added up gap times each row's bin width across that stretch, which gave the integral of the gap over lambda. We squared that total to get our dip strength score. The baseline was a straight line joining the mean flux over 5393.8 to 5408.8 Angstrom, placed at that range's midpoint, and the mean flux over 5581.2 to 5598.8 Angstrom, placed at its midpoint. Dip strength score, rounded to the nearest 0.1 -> 0.0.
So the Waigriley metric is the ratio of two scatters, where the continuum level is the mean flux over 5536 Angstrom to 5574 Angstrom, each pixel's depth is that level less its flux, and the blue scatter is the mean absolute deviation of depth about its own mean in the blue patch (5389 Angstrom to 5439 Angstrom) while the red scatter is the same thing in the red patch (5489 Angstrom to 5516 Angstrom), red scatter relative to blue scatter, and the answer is 0.48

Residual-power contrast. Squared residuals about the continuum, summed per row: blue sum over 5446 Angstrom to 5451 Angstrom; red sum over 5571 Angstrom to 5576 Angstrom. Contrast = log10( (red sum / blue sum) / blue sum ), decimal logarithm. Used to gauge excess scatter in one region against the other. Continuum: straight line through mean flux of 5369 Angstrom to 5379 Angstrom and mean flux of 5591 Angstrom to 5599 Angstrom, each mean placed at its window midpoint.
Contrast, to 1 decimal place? 0.0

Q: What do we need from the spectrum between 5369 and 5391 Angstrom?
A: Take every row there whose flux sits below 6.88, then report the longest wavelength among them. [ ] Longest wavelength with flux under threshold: 5372.5 Angstrom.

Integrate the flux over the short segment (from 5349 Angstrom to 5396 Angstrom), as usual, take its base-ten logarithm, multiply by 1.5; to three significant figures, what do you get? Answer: 3.83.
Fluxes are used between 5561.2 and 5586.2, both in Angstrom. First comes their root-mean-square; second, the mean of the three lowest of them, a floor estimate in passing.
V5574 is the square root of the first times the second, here 6.9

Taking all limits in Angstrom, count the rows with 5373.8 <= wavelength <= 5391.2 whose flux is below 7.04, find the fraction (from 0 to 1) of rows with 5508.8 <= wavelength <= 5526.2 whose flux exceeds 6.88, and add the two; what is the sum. 0.29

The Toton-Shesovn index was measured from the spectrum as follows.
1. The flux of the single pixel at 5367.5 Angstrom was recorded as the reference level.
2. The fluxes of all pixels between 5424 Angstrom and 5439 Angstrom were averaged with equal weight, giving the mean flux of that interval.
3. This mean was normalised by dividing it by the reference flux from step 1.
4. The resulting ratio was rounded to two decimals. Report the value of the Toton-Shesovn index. 1.04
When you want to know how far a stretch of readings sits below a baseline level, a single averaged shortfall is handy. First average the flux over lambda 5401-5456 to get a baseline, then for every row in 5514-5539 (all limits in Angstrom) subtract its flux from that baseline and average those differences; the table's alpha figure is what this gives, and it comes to 1.00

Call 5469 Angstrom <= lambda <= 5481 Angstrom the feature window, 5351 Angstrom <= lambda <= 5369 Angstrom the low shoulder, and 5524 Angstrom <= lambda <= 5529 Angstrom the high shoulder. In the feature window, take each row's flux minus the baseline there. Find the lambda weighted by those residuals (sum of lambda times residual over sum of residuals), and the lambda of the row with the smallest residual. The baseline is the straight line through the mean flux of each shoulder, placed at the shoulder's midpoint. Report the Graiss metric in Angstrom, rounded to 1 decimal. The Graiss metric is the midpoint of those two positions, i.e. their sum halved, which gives 5473.3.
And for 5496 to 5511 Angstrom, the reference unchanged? 5503.0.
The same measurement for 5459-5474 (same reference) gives 5463.7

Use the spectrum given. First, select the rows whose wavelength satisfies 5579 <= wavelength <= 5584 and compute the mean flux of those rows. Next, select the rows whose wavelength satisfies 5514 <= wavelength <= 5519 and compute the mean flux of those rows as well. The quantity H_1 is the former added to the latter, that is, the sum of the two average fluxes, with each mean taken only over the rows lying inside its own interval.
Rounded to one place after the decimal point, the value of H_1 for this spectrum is 13.4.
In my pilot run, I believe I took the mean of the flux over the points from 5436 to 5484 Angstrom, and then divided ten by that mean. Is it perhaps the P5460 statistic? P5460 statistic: 1.44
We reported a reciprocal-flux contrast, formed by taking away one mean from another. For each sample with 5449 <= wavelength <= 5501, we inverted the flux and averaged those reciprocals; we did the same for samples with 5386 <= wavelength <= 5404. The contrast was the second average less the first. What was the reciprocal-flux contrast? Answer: -0.021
